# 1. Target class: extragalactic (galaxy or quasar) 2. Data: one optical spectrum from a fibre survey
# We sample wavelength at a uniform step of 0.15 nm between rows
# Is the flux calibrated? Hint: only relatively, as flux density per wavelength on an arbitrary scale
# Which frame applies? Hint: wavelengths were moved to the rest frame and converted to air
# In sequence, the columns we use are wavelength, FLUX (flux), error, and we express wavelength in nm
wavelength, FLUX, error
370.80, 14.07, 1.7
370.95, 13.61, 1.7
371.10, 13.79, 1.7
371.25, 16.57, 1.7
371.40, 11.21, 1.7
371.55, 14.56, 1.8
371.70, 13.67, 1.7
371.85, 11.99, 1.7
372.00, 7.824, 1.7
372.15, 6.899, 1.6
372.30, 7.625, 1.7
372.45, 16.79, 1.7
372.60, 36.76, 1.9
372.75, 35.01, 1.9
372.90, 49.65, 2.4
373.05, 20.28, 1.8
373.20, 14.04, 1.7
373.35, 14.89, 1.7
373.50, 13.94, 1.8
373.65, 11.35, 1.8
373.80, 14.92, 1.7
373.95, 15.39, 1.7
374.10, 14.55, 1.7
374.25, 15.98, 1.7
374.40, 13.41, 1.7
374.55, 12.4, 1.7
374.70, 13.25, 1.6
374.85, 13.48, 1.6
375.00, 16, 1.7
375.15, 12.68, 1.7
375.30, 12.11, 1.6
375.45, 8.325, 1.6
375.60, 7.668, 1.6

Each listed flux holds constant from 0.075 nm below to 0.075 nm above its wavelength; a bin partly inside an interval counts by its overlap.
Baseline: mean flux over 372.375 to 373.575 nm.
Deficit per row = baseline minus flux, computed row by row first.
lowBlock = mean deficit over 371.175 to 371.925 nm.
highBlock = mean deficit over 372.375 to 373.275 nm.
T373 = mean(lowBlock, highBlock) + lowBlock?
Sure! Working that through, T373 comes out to 16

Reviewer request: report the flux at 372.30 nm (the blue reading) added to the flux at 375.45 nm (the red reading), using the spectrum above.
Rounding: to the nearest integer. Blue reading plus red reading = 16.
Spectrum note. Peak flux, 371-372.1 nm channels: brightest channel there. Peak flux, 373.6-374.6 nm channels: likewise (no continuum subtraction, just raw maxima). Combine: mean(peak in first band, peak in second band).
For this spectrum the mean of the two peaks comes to 16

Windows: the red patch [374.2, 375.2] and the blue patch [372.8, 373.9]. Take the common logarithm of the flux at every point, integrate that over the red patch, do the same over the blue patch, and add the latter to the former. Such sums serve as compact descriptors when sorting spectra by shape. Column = 2.5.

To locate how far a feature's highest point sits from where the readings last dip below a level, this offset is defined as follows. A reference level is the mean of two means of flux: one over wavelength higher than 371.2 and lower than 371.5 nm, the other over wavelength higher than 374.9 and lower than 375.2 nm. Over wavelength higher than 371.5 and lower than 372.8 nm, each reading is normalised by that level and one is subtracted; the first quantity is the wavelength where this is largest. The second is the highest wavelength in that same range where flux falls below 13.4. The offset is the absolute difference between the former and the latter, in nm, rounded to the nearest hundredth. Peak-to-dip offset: 0.30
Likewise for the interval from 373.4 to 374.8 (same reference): 0.45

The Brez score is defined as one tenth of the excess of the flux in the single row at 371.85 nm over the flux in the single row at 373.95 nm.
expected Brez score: -0.3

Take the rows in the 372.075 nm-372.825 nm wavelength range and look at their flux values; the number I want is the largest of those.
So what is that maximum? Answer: 36.76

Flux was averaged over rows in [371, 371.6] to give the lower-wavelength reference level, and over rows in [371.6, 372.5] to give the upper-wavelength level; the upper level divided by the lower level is 0.77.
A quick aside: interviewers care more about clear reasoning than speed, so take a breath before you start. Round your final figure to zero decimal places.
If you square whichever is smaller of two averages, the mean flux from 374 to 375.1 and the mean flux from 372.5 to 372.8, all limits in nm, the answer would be 200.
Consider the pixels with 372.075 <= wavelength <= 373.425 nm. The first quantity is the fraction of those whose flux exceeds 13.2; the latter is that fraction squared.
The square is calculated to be 0.60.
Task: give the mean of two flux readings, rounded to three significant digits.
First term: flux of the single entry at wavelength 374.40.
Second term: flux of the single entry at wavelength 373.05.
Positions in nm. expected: 16.8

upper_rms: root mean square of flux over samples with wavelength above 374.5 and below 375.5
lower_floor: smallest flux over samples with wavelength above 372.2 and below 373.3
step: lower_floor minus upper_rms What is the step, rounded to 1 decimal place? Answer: -5.2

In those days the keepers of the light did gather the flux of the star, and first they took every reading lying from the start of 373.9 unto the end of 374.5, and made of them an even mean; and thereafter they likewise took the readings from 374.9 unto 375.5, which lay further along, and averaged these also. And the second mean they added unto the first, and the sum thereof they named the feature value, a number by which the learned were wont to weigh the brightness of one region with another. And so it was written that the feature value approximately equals 27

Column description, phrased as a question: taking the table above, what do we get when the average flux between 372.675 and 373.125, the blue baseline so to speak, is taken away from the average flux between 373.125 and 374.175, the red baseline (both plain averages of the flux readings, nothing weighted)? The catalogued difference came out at -21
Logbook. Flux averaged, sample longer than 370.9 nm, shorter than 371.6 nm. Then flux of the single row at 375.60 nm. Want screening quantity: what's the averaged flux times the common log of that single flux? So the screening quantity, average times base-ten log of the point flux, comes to 12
